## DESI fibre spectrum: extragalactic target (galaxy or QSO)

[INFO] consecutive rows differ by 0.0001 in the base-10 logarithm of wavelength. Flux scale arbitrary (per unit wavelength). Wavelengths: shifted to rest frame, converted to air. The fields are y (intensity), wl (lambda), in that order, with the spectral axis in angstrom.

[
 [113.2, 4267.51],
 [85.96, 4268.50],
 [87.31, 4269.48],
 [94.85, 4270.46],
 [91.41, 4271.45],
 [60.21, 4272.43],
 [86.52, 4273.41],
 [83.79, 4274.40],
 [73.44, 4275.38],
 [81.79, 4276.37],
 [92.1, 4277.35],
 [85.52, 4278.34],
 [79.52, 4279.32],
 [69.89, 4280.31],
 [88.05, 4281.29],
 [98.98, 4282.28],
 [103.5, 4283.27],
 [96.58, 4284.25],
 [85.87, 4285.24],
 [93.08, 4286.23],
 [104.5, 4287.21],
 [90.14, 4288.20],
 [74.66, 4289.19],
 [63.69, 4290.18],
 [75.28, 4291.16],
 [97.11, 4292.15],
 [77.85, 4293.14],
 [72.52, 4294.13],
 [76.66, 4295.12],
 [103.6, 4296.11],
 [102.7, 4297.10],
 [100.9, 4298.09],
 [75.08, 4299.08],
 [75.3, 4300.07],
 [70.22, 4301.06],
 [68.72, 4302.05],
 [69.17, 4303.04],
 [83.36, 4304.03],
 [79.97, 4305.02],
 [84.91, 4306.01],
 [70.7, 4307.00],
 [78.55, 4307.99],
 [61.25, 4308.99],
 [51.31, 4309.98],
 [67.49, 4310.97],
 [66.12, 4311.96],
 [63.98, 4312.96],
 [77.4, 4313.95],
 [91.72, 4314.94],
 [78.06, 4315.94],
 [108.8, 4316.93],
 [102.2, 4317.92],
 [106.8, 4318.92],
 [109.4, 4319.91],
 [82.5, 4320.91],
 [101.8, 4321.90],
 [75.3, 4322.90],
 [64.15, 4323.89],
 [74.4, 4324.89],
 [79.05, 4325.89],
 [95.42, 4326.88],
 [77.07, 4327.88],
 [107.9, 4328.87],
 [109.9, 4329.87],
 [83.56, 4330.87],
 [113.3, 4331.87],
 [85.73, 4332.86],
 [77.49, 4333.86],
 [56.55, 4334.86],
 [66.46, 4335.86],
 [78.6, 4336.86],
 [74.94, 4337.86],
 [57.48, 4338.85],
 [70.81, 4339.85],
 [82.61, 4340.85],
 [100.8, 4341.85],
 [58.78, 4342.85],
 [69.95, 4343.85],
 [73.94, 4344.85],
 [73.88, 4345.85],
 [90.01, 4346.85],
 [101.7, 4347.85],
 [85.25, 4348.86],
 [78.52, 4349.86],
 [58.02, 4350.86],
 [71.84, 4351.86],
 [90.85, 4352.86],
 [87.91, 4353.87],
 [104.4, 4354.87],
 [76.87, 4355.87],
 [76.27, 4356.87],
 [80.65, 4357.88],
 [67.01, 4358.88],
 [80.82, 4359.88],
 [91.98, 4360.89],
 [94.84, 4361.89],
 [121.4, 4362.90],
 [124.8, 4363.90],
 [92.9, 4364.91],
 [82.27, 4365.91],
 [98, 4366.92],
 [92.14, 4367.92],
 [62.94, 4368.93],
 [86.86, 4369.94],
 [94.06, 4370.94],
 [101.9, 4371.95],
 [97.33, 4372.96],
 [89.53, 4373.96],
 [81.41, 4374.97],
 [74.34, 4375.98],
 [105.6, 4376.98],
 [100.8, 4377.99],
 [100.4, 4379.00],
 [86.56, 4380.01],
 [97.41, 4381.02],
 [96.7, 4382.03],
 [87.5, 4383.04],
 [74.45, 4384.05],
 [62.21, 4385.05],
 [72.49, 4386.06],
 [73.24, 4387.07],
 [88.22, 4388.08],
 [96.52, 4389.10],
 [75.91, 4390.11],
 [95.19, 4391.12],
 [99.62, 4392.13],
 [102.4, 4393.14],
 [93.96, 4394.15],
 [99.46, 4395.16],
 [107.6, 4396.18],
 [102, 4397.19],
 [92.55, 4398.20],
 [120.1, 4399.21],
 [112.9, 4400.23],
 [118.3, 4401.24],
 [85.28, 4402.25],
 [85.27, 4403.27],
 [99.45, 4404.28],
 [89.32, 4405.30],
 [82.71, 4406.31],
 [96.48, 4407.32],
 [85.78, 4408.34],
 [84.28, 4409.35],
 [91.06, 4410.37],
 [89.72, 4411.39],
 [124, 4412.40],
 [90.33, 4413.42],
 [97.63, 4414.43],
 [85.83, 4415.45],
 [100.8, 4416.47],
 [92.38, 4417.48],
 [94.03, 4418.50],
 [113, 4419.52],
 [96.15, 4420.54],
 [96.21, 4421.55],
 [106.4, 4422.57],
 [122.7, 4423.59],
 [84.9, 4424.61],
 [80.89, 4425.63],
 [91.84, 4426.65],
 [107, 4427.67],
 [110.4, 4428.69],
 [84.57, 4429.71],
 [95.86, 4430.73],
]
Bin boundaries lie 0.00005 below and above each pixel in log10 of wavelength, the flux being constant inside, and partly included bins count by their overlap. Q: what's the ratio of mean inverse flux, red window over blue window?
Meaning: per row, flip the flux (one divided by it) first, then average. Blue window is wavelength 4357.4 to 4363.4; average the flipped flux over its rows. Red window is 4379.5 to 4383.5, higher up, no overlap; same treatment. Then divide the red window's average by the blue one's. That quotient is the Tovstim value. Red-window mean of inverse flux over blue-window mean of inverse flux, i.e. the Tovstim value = 0.94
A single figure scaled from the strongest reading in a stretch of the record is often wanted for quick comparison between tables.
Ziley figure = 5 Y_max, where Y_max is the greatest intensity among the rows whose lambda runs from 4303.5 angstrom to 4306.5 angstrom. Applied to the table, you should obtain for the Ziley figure 425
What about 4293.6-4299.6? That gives 518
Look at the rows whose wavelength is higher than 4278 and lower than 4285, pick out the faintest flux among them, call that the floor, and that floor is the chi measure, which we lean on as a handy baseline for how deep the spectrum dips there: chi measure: 69.89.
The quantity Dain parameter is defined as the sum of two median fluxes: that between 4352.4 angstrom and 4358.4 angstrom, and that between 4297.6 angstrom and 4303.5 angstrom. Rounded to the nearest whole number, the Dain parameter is 157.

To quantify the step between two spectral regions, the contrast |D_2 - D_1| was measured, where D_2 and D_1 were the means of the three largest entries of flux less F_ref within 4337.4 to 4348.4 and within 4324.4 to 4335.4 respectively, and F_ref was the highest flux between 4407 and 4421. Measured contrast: 12.9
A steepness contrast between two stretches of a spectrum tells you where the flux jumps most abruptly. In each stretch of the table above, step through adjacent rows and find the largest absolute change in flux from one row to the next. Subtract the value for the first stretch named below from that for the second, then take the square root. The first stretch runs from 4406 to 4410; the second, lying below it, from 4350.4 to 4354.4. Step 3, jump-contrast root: 2.3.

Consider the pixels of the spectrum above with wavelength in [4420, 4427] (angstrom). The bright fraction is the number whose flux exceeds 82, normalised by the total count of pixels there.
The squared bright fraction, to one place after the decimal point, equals 0.7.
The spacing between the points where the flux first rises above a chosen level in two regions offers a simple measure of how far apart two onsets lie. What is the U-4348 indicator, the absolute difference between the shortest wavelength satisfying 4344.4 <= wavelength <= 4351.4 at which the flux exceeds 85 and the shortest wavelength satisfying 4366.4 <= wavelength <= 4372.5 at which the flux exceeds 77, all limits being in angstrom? 20.1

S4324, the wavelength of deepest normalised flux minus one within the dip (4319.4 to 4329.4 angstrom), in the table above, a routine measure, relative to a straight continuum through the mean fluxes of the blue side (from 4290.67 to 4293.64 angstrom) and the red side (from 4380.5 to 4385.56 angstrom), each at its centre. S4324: 4323.89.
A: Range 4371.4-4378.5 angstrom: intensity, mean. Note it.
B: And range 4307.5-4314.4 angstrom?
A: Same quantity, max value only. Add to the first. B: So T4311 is 172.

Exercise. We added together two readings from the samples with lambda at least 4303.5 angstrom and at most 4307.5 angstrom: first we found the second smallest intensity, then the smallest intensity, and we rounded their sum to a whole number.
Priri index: 151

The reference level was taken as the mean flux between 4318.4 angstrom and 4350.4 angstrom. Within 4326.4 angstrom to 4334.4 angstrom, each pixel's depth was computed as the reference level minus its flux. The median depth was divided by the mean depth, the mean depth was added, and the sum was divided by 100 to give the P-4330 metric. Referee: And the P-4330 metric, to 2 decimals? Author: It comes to -0.10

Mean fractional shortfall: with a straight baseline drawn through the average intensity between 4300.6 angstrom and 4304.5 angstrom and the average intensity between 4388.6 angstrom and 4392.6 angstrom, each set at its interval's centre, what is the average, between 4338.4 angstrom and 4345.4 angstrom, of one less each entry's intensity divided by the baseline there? 0.10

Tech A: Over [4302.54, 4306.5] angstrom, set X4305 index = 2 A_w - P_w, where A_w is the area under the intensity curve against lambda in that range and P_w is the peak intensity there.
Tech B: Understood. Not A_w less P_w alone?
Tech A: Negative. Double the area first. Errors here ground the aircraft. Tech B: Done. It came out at 544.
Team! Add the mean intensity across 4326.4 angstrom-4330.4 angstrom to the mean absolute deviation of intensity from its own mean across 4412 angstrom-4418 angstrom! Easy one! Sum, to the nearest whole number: 107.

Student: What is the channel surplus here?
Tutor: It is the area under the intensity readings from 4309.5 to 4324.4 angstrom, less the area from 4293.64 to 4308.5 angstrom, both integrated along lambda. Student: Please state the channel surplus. 39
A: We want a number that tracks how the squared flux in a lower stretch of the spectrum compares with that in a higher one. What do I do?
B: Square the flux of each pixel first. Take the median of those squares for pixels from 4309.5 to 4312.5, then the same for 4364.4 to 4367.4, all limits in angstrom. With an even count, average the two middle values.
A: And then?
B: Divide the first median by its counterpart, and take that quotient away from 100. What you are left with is 99.5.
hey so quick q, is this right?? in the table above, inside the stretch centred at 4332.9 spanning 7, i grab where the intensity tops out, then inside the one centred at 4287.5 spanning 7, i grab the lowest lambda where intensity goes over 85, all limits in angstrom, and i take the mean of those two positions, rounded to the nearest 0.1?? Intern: 4308.1 angstrom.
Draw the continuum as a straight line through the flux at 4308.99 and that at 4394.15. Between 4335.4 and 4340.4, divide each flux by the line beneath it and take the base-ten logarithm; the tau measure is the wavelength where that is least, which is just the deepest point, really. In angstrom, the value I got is 4338.85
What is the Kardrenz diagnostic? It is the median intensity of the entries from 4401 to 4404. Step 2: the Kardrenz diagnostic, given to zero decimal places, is 85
